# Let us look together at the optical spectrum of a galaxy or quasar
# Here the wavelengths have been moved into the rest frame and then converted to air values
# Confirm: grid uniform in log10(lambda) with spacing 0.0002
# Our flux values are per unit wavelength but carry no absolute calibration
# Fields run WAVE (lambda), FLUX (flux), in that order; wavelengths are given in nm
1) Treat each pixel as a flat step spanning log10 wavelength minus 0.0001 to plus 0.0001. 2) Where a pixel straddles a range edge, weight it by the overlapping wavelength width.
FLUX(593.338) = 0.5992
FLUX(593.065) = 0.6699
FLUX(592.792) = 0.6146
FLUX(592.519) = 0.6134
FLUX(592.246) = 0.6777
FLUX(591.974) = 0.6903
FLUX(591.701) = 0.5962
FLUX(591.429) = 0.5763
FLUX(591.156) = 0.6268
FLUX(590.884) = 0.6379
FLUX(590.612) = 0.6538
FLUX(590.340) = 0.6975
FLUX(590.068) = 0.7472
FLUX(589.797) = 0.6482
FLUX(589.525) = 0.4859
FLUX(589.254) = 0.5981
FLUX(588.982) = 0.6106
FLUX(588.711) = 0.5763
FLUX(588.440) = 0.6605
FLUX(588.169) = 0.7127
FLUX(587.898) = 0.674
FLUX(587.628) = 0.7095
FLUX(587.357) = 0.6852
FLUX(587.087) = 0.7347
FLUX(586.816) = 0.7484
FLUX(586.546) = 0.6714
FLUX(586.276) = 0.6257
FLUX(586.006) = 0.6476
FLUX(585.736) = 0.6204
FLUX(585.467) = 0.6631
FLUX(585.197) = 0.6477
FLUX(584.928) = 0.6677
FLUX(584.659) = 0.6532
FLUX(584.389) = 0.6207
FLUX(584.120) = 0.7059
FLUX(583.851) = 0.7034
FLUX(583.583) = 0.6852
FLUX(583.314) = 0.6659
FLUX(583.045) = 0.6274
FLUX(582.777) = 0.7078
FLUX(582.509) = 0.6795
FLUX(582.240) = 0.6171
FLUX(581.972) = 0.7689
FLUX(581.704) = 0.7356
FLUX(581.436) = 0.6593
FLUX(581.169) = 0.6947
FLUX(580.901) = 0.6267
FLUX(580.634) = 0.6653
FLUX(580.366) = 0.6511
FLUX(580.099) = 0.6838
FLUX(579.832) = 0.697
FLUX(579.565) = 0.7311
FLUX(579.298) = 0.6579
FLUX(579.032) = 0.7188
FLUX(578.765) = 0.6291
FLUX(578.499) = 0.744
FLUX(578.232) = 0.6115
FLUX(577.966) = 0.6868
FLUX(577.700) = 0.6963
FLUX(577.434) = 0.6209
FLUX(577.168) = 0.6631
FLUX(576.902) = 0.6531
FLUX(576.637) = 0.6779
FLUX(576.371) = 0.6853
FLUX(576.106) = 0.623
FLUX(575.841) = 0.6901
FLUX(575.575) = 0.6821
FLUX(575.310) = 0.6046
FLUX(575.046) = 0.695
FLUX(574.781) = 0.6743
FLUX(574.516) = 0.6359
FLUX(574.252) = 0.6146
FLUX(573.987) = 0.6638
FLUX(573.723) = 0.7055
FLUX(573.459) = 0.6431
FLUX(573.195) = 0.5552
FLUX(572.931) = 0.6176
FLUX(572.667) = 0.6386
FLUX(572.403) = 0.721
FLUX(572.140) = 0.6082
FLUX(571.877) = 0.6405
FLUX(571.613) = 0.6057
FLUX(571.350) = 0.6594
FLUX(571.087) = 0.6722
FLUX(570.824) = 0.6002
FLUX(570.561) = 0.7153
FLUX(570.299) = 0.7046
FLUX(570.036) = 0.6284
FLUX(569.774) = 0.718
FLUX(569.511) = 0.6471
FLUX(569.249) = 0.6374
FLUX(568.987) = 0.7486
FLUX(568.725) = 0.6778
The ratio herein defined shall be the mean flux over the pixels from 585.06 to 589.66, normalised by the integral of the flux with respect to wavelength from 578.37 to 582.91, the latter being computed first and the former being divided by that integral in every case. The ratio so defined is 0.209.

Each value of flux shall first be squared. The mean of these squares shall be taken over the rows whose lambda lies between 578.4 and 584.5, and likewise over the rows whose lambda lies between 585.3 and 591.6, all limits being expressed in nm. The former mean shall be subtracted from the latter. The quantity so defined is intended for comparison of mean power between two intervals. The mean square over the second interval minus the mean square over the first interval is -0.037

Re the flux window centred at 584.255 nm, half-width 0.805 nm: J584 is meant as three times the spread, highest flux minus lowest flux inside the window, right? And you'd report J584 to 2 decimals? 0.26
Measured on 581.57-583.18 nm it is 0.46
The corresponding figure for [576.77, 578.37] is 0.25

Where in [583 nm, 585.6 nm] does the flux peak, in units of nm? 584.120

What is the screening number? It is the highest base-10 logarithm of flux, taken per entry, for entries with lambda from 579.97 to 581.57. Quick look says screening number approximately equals -0.158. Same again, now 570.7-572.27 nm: -0.173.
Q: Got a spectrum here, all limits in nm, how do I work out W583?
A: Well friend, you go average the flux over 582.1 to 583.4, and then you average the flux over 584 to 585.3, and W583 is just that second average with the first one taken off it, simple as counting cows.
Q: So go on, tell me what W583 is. -0.001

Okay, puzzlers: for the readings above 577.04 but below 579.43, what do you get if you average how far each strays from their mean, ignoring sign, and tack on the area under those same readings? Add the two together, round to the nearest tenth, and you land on 1.6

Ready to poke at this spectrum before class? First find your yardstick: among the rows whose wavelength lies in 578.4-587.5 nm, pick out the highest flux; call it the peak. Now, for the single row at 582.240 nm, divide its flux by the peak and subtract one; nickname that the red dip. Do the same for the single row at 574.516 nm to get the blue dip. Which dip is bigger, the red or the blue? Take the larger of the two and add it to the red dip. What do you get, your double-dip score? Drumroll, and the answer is -0.37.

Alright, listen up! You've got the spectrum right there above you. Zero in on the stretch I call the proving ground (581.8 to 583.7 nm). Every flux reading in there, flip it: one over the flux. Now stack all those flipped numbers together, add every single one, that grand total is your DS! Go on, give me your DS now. 10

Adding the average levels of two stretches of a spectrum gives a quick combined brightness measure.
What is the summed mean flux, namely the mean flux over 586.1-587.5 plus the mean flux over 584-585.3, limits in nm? 1.35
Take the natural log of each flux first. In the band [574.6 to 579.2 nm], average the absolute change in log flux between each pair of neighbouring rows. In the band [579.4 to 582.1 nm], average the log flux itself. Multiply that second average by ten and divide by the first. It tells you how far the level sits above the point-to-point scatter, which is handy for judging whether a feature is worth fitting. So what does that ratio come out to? -43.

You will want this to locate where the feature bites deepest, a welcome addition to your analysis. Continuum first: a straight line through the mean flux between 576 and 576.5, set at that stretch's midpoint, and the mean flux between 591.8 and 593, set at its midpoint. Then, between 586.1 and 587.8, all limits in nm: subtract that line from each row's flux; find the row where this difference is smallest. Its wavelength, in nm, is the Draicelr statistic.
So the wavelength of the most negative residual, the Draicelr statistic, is 586.276 nm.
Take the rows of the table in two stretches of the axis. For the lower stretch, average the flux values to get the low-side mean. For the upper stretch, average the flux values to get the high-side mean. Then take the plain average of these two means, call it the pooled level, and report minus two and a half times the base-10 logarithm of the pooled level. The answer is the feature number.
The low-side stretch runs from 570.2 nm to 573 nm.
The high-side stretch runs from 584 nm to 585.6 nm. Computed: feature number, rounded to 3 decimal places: 0.457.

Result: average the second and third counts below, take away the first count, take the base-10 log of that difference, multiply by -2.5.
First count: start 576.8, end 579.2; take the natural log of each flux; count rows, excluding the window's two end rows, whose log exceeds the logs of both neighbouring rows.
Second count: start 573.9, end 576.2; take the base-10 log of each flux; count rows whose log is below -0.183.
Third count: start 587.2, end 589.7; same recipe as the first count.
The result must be 0.8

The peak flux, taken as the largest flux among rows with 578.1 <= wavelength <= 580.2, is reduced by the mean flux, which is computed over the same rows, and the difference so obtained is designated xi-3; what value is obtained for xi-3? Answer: 0.060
